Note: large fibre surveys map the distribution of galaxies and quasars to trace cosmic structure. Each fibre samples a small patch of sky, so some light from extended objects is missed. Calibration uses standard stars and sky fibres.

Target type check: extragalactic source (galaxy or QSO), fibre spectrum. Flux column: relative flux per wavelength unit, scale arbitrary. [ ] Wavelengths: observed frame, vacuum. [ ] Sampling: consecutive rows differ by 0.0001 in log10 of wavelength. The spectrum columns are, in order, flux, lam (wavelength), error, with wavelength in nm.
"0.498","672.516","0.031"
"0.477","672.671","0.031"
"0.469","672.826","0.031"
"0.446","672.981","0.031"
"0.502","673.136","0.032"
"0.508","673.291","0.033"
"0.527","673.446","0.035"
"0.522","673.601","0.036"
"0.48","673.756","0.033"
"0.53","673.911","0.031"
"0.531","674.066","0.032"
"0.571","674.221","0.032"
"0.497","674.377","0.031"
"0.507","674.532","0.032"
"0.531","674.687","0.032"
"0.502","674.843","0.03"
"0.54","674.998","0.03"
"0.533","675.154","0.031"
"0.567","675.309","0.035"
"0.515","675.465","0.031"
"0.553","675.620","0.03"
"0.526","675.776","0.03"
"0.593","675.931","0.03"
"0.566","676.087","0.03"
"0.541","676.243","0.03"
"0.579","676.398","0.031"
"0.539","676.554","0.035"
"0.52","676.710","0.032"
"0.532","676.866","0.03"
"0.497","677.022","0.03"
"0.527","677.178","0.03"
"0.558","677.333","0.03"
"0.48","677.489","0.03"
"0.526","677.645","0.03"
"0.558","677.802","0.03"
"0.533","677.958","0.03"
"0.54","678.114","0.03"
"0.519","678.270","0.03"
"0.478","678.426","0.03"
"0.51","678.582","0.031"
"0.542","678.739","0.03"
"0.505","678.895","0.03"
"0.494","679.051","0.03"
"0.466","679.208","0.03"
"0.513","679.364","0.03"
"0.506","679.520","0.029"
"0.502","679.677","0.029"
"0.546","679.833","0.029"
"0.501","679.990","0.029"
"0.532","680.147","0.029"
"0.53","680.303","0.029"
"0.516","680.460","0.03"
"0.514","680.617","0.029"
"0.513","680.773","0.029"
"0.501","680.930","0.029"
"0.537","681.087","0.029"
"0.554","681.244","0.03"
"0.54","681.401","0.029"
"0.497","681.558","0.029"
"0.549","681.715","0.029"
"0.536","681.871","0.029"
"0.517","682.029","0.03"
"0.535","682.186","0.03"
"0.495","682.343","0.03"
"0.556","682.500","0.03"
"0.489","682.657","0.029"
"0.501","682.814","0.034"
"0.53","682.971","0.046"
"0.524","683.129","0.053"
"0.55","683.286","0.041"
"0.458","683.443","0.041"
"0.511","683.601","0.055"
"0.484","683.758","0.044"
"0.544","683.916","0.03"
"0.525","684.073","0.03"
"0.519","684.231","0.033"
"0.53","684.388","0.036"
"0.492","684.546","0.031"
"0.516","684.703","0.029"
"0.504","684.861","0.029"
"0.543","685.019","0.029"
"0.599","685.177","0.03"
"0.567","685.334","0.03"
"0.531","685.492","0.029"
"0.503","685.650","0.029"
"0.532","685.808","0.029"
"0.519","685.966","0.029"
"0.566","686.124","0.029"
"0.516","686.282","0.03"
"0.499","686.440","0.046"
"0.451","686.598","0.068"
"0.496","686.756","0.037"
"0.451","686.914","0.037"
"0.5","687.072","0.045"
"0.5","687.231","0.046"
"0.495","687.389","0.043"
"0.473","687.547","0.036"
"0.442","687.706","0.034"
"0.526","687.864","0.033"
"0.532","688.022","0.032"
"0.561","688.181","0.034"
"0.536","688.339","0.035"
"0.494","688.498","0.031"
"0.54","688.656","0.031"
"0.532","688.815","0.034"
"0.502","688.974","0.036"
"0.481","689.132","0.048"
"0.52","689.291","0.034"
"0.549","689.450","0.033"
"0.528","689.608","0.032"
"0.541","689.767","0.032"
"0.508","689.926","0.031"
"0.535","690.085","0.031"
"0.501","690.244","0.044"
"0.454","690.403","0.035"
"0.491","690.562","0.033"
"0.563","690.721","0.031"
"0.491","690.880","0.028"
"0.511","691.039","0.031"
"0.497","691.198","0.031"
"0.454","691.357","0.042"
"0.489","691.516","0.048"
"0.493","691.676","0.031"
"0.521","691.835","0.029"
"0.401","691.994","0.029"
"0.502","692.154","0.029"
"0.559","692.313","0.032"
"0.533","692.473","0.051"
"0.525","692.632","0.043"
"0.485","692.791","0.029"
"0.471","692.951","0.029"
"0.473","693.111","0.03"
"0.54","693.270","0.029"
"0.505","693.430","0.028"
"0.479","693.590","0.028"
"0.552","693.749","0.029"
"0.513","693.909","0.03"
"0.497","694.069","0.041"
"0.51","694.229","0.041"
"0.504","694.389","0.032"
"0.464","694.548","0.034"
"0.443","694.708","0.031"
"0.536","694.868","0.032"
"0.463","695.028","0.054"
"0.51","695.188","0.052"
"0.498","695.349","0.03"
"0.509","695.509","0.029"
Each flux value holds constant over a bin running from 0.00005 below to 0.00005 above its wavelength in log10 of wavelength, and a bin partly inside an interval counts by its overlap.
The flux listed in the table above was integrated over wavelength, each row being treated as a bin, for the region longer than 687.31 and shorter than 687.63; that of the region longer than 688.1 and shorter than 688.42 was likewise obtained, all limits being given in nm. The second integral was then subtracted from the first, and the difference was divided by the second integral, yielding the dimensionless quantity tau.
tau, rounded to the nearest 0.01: -0.12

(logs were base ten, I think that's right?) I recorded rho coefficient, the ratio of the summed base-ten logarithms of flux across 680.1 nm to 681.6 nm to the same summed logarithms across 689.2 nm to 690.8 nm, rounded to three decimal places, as 0.985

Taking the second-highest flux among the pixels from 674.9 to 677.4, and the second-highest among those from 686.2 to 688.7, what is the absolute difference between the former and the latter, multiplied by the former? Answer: 0.023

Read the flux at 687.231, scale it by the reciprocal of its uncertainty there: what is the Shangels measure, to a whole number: 11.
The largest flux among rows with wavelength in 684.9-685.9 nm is 0.599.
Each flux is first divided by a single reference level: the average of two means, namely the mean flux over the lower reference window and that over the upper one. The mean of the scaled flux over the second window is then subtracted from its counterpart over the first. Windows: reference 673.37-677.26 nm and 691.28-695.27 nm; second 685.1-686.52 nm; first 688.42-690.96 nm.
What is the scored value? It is -0.044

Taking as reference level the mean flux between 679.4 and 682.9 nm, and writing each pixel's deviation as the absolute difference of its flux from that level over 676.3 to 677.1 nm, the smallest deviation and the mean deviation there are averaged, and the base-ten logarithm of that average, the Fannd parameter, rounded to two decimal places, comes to -1.93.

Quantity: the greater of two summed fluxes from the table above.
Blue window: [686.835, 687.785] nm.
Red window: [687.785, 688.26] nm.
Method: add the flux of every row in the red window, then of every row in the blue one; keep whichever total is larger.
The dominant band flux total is 2.9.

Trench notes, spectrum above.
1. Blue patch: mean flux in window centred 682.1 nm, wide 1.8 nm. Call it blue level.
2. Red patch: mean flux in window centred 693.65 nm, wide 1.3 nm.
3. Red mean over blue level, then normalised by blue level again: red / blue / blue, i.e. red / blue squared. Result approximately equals 1.85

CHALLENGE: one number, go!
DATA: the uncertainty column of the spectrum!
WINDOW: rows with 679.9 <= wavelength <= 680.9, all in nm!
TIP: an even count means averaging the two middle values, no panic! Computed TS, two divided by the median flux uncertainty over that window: 69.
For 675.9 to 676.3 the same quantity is 67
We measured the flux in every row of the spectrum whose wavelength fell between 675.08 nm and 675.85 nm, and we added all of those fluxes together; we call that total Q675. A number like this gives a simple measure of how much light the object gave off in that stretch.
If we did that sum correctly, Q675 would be 2.7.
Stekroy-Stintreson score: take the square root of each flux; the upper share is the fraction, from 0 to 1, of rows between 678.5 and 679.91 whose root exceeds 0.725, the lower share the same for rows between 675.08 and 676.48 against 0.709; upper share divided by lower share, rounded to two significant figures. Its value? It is 0.22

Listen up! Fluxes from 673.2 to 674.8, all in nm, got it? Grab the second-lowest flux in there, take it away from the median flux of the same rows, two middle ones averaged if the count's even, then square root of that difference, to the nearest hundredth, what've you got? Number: 0.17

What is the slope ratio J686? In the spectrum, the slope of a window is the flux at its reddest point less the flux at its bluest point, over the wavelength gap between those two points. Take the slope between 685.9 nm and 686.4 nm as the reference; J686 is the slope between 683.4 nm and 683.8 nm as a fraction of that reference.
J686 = -8.7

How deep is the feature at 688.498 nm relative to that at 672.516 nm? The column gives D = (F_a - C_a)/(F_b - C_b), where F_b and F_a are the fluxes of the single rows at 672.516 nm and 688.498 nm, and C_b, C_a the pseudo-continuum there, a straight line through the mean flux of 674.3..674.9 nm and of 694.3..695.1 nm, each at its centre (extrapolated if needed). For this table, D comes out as 0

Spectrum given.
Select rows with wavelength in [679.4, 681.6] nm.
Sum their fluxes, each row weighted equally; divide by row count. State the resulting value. 0.521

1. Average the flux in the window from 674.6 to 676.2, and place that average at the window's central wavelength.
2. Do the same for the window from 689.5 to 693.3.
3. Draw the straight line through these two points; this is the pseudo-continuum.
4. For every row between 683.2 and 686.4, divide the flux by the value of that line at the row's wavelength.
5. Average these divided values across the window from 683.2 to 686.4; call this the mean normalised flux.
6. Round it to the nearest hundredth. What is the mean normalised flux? 1.01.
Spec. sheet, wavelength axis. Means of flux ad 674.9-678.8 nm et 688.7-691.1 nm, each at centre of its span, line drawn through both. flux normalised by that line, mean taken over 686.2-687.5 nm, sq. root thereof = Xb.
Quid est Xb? 0.97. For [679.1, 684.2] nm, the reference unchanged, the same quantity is 0.99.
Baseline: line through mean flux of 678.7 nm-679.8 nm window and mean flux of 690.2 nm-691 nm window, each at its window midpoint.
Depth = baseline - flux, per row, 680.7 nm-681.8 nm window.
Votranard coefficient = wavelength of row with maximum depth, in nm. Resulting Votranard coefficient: 681.558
